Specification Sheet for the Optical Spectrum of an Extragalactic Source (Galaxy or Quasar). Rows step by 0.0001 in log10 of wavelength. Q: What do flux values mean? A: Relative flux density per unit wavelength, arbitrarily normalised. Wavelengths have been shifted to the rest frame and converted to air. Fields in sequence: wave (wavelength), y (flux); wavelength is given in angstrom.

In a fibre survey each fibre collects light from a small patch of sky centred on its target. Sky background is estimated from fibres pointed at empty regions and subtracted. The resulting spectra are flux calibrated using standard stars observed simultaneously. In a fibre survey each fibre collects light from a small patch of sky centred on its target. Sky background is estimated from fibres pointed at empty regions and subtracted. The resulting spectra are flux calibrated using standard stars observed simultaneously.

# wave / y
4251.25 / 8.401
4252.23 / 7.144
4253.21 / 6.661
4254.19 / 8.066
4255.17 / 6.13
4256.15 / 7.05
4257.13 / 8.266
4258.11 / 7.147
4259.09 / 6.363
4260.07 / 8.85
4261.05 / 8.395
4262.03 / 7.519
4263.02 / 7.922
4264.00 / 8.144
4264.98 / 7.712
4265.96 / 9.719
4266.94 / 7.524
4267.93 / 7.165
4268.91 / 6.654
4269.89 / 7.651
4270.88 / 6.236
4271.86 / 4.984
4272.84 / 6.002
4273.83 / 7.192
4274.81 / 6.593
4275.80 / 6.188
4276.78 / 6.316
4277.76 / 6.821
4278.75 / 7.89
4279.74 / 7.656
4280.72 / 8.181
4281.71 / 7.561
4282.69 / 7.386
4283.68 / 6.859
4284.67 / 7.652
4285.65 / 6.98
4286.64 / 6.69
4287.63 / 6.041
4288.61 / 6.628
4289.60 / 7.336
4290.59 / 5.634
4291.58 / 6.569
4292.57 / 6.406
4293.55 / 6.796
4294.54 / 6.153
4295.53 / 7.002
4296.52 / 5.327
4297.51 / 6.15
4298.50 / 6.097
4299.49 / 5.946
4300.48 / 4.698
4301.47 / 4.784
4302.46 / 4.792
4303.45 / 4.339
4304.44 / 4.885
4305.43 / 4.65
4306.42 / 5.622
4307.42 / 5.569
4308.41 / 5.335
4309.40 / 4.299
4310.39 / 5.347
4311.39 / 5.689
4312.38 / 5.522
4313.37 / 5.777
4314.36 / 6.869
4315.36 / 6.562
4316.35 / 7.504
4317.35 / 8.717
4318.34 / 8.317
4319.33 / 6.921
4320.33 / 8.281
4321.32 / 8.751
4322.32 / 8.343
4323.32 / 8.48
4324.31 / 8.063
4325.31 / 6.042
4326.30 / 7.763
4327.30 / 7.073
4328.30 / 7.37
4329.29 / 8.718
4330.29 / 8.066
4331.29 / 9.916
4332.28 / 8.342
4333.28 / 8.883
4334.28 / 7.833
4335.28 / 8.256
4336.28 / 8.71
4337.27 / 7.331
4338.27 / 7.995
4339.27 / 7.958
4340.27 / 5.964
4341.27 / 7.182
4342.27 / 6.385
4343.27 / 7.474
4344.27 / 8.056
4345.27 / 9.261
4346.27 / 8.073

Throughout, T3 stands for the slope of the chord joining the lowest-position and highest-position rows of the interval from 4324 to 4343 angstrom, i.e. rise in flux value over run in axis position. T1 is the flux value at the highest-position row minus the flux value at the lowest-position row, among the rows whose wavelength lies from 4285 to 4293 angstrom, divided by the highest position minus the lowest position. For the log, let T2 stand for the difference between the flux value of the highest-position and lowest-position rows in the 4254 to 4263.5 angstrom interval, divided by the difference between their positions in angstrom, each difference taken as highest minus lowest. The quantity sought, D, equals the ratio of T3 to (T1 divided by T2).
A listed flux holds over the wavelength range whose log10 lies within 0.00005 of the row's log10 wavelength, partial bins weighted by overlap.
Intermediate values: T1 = -0.08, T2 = -0.016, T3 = -0.09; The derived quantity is -0.018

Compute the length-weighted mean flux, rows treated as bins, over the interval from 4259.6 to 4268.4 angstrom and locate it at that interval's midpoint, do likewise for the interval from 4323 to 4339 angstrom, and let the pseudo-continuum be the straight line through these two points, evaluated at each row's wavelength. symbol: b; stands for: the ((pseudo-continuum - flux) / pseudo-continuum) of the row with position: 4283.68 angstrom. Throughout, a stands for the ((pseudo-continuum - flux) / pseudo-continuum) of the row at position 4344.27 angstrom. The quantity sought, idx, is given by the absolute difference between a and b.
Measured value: 0.15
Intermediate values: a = 0.00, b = 0.15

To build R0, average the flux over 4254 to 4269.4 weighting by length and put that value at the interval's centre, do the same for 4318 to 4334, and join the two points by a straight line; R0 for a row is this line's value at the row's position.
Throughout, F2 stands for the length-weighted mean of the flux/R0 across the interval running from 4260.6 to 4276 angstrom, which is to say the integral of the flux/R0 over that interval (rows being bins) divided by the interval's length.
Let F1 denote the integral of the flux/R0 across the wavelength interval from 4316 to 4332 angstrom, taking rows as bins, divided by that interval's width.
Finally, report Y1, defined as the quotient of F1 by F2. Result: 1.06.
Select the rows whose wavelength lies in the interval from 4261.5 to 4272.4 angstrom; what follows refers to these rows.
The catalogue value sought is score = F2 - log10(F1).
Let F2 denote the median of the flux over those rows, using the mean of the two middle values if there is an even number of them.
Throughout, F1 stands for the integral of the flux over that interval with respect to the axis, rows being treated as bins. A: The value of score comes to 5.6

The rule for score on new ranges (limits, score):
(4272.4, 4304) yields 4.3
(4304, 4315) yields 3.7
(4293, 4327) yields 3.7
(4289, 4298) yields 4.6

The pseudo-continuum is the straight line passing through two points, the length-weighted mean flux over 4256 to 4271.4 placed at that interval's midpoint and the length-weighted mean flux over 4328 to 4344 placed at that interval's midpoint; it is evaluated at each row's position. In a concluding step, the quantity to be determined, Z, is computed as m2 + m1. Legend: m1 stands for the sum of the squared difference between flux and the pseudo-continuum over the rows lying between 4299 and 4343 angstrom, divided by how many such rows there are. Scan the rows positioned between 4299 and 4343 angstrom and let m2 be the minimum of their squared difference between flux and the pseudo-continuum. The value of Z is 3.0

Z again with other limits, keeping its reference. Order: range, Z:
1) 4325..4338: 0.9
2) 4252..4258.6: 0.8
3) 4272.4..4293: 1.1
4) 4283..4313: 4.5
